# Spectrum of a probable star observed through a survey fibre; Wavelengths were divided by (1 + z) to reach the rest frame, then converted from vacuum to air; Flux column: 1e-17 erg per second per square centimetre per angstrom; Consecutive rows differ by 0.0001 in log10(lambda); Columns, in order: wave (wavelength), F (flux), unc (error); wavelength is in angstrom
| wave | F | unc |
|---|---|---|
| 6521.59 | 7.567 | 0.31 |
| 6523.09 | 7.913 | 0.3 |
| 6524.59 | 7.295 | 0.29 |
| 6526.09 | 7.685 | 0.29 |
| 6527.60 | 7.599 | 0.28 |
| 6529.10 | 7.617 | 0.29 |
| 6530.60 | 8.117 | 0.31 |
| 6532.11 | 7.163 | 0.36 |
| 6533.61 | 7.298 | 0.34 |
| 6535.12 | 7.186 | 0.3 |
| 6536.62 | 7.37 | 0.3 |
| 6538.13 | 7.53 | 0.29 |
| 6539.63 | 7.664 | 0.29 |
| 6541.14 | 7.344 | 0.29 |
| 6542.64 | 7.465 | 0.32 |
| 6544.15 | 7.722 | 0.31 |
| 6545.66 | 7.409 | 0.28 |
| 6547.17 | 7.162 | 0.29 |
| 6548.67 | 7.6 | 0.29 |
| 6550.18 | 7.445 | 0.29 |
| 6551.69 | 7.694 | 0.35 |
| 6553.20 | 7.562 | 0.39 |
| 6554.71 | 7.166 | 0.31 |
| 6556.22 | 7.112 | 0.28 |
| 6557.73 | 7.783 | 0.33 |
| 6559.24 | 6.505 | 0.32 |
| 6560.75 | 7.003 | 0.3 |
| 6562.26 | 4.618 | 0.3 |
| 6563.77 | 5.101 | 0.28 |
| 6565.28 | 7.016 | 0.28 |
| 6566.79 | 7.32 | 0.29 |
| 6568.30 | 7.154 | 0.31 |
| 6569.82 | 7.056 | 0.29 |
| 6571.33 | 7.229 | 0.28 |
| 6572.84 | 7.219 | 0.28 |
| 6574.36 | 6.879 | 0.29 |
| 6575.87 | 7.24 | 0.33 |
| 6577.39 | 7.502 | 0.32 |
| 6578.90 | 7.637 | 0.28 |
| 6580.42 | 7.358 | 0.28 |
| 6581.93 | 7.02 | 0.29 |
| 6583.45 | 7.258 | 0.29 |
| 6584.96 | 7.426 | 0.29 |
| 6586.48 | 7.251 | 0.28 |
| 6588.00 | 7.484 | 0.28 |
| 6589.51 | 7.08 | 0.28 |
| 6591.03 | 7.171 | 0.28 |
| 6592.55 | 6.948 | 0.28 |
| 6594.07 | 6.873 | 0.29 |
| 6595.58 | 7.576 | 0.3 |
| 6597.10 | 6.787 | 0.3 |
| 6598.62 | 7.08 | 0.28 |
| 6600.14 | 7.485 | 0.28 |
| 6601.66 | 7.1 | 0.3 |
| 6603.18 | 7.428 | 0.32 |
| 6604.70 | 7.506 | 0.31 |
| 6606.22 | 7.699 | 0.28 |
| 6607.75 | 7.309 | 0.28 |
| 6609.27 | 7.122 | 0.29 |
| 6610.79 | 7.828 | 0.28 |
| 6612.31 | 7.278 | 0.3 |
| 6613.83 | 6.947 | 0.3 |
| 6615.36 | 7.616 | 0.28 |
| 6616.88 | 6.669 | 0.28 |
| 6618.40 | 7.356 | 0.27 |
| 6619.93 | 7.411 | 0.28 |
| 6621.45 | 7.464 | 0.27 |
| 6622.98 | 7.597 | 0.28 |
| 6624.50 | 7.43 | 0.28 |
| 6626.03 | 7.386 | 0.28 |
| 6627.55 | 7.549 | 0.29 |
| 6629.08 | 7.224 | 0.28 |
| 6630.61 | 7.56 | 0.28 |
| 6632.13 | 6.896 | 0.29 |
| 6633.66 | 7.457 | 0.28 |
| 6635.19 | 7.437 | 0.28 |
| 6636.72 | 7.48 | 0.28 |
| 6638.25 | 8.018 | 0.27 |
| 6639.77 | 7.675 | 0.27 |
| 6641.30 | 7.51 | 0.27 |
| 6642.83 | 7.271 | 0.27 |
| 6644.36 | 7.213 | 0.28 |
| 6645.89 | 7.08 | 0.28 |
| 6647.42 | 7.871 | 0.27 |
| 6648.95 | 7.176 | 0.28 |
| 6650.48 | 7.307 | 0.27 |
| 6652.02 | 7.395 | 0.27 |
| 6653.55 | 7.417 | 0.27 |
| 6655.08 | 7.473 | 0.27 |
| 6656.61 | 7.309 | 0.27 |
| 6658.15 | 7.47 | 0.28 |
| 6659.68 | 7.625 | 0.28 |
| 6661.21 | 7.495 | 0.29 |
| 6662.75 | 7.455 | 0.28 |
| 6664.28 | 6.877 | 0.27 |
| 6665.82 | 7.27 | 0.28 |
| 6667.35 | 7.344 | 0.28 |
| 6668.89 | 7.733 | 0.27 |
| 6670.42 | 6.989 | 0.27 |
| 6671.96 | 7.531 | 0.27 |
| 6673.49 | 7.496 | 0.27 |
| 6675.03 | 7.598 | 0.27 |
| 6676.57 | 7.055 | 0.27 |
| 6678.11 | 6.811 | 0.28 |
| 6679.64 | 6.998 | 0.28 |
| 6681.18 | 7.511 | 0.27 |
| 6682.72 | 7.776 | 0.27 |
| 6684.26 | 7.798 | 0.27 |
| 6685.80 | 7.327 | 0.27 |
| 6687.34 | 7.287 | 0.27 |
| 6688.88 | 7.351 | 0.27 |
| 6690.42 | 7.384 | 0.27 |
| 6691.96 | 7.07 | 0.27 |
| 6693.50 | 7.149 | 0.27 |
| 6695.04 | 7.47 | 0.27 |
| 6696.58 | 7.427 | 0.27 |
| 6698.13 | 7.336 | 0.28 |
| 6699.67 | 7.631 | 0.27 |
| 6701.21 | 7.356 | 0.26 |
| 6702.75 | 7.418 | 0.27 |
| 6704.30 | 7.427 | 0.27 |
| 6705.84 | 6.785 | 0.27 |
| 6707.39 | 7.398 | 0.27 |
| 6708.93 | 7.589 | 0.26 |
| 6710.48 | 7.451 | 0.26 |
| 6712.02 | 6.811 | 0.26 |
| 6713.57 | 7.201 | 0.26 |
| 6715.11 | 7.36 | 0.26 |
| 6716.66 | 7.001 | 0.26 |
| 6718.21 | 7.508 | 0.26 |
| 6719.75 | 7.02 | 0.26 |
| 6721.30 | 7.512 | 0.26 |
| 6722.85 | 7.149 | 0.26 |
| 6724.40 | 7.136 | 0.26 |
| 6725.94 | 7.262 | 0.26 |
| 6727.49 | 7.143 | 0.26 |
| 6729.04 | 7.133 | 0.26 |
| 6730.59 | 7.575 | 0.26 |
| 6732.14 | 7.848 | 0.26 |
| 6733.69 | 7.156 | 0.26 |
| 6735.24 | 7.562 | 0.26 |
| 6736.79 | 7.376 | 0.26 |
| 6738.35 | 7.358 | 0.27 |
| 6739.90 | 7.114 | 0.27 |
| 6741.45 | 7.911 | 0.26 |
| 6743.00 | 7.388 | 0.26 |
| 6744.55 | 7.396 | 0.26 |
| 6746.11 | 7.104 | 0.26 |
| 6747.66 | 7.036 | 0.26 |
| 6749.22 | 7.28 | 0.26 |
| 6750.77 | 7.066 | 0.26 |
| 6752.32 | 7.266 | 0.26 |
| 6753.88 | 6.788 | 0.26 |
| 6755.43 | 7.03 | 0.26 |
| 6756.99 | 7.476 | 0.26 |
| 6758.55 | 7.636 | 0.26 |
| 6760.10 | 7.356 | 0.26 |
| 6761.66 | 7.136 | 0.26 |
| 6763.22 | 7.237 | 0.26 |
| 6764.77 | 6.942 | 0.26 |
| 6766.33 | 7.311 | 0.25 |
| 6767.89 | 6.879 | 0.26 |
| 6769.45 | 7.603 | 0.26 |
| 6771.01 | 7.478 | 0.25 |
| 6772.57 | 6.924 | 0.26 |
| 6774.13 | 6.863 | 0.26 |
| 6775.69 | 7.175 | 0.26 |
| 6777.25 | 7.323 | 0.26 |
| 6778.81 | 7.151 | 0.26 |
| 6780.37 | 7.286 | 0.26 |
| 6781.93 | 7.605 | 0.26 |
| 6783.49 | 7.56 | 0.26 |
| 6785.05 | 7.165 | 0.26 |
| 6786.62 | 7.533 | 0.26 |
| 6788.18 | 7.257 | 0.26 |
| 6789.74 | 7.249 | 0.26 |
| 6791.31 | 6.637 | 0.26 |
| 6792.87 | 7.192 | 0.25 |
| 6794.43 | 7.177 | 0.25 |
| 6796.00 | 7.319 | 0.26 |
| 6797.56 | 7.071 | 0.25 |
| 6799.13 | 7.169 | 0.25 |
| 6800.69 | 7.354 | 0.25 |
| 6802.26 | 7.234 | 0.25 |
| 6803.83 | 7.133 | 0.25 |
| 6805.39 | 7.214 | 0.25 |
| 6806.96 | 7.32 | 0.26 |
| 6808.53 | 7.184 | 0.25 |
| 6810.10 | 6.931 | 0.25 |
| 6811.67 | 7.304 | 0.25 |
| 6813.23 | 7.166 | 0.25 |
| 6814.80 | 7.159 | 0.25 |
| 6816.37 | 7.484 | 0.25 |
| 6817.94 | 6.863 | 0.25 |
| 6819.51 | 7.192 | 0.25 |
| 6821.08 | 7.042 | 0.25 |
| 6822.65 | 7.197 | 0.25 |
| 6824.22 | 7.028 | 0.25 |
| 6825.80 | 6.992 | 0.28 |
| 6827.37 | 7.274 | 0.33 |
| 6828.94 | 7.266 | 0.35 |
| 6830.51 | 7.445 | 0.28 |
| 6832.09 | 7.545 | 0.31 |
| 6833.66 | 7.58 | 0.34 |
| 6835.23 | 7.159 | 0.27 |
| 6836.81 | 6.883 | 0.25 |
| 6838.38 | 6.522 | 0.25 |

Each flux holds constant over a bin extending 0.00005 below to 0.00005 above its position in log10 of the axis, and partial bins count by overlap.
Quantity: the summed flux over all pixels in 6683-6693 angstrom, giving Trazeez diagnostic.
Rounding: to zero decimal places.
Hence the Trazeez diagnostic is 44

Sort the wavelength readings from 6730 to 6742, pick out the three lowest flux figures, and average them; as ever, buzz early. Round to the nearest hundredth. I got 7.21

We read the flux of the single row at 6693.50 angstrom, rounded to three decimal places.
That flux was 7.149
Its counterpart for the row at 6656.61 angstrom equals 7.309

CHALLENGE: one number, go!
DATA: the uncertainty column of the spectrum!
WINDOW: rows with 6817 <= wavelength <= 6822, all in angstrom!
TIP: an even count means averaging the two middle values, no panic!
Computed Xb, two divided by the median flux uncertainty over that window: 8.0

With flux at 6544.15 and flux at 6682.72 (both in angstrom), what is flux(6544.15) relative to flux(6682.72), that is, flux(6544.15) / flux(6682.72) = 0.99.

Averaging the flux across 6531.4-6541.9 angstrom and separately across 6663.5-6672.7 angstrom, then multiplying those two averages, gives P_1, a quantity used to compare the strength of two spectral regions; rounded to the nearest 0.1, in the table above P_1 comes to 53.7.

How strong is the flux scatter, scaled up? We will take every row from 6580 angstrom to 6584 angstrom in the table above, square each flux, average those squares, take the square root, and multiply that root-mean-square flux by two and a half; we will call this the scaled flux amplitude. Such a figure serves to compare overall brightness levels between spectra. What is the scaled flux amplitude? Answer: 18.0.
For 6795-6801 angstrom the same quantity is 18.1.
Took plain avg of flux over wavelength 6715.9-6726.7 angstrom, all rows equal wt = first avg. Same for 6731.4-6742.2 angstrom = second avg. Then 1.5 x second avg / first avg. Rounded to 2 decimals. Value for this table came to 1.55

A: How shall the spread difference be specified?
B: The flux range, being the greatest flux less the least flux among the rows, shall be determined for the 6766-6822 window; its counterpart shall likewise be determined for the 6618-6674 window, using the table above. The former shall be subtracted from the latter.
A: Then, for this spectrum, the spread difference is 0.2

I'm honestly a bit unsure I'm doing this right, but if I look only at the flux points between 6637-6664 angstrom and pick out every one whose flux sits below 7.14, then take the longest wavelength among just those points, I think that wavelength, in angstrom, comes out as 6645.89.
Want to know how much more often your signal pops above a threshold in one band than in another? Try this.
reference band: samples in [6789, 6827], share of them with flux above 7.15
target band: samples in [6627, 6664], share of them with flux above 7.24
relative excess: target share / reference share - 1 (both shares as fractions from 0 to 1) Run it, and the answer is 0.19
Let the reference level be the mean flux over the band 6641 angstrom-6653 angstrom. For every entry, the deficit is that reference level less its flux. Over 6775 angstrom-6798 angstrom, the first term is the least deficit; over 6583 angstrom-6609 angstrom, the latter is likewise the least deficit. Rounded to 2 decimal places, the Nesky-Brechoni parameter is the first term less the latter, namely 0.09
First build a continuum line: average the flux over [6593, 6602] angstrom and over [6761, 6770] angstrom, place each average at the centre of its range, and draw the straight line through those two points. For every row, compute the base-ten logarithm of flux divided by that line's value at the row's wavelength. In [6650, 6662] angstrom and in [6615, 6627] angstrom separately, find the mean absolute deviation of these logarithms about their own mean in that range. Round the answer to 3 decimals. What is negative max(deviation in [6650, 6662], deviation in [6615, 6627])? -0.011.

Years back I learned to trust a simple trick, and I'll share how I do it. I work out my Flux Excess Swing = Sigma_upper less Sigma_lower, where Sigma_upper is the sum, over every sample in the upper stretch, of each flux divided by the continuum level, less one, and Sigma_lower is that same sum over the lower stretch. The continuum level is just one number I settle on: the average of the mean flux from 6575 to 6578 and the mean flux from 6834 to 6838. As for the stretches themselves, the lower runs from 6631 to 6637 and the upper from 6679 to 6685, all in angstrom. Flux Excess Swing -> 0.11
